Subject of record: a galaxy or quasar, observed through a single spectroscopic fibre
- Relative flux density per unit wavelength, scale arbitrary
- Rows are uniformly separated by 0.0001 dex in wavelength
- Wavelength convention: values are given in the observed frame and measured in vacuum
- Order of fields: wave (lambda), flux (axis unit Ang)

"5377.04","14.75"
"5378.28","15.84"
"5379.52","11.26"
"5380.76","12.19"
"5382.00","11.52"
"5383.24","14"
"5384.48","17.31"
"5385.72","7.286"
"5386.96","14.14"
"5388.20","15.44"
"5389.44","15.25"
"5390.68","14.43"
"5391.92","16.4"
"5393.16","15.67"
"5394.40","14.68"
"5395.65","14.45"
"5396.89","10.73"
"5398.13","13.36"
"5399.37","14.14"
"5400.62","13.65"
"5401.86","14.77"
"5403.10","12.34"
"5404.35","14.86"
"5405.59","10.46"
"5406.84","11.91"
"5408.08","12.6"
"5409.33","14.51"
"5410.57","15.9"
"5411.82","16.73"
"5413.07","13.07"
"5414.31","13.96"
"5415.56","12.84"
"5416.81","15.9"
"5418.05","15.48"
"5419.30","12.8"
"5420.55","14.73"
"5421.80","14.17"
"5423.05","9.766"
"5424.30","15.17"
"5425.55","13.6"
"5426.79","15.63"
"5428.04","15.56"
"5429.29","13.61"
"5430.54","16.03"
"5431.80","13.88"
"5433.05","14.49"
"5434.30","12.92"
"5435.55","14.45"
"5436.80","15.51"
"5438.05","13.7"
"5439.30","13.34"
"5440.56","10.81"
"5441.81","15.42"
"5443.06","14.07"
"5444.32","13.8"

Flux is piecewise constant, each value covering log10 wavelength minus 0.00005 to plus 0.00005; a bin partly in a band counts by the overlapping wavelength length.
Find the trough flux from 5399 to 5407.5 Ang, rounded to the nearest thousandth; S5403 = 10.460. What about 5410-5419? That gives 12.840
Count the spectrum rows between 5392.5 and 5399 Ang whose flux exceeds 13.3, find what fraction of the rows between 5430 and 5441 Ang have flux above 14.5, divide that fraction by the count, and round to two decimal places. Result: 0.06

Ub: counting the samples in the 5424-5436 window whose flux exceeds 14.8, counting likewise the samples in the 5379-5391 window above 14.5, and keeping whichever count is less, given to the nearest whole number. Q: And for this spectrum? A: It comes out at 3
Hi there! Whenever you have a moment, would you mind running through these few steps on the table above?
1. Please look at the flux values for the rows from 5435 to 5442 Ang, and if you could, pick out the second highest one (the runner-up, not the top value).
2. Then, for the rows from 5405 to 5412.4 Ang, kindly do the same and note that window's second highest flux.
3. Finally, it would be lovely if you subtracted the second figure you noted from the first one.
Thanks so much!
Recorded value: -0.5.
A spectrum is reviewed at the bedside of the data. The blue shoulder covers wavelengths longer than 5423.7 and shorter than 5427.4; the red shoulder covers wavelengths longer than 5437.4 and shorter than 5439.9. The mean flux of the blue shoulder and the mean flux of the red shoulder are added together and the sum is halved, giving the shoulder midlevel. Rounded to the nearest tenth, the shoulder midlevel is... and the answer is 14.2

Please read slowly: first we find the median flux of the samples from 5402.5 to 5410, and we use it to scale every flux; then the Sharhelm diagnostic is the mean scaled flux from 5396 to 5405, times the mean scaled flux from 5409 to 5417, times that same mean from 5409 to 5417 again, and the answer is 1.49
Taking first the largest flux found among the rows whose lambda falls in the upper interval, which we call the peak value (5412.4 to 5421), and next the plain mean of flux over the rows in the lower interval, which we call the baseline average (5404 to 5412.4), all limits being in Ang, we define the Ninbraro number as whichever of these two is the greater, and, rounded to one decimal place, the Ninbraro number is 15.9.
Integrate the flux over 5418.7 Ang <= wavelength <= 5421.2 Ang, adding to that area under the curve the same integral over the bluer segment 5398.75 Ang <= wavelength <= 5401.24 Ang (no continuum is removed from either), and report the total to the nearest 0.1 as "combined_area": 68.9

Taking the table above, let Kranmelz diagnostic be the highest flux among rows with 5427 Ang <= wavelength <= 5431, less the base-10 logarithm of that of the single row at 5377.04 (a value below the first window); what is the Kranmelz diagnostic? 14.9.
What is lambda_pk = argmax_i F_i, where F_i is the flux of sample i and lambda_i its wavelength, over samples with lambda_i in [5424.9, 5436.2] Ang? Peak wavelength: 5430.54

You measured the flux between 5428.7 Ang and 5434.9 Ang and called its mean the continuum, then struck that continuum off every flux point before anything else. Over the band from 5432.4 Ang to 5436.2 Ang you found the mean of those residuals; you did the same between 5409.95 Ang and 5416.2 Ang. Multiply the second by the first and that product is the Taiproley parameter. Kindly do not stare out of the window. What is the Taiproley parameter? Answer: -0.07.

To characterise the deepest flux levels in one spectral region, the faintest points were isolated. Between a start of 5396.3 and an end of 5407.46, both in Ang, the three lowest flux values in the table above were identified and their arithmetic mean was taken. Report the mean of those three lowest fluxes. 11.0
